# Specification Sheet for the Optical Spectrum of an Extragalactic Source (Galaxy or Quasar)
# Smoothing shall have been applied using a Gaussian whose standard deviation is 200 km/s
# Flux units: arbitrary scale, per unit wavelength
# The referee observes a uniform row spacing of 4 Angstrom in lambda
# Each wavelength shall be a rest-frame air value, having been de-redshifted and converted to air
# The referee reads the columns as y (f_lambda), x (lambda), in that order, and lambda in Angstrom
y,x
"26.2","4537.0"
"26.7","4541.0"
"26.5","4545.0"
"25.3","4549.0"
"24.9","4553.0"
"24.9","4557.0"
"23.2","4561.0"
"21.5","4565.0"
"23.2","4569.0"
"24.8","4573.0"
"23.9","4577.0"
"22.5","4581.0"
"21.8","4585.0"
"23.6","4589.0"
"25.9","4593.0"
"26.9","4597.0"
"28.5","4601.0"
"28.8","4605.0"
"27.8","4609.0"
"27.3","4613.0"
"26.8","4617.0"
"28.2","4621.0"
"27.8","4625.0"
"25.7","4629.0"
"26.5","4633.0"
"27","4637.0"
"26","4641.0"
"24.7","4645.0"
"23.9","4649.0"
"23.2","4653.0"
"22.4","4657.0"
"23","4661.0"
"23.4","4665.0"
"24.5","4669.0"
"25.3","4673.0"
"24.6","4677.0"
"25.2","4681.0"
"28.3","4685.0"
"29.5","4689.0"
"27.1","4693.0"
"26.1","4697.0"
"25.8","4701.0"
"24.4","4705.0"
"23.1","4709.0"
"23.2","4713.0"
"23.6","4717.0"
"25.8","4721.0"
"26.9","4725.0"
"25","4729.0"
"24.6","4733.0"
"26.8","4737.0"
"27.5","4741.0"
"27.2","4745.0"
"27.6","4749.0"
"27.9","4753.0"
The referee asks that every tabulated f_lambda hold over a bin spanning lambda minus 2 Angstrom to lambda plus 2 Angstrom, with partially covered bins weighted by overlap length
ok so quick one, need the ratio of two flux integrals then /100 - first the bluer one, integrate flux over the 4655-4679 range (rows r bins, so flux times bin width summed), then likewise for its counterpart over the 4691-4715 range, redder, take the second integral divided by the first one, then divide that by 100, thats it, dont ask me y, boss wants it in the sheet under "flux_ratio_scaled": 0.0105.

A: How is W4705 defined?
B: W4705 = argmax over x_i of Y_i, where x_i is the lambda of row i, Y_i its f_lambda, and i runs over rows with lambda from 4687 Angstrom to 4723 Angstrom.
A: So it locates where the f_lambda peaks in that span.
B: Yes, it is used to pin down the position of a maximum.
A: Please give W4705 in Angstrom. 4689.0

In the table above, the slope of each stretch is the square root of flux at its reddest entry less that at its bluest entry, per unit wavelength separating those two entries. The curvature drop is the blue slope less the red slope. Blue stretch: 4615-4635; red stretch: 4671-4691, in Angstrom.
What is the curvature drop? -0.027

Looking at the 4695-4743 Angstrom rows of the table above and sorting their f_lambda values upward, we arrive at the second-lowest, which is 23.2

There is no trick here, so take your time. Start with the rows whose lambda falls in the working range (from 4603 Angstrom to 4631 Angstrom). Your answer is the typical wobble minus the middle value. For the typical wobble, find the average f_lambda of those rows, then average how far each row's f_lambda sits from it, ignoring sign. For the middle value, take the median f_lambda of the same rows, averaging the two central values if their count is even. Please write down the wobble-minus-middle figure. -27.0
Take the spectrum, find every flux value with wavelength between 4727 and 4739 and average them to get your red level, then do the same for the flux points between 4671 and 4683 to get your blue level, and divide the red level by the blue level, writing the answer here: 1.02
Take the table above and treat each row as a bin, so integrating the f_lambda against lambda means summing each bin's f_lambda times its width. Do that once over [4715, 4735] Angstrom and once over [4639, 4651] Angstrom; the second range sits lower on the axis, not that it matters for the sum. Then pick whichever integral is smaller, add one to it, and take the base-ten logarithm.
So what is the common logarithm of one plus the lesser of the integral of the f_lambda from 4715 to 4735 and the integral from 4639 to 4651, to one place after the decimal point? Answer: 2.5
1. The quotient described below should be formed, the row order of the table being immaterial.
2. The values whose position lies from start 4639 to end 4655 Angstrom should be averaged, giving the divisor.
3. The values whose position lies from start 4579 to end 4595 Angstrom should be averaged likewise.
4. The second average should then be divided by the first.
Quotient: 0.96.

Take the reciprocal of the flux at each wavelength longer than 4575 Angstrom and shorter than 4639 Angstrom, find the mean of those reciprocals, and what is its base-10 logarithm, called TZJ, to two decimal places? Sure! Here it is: -1.42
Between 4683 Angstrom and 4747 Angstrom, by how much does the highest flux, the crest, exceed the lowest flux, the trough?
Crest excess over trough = 6.4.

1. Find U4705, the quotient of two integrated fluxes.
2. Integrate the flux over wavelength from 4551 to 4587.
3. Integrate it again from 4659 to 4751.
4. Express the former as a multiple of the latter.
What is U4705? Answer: 0.36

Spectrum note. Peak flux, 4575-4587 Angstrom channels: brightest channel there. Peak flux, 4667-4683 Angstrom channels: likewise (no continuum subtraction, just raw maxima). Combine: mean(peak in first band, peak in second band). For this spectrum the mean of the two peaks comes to 24.6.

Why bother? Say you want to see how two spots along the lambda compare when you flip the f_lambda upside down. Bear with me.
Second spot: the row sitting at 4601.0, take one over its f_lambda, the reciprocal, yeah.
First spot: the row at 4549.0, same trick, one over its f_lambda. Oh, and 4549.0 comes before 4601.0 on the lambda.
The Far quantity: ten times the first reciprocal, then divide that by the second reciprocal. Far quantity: 11.3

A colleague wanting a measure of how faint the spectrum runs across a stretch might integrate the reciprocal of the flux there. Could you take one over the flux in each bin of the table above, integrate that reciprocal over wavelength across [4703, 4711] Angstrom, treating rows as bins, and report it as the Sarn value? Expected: 0.34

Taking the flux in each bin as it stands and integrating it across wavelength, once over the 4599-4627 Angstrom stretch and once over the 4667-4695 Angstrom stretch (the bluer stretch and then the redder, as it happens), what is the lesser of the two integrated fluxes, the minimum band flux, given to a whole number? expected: 738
